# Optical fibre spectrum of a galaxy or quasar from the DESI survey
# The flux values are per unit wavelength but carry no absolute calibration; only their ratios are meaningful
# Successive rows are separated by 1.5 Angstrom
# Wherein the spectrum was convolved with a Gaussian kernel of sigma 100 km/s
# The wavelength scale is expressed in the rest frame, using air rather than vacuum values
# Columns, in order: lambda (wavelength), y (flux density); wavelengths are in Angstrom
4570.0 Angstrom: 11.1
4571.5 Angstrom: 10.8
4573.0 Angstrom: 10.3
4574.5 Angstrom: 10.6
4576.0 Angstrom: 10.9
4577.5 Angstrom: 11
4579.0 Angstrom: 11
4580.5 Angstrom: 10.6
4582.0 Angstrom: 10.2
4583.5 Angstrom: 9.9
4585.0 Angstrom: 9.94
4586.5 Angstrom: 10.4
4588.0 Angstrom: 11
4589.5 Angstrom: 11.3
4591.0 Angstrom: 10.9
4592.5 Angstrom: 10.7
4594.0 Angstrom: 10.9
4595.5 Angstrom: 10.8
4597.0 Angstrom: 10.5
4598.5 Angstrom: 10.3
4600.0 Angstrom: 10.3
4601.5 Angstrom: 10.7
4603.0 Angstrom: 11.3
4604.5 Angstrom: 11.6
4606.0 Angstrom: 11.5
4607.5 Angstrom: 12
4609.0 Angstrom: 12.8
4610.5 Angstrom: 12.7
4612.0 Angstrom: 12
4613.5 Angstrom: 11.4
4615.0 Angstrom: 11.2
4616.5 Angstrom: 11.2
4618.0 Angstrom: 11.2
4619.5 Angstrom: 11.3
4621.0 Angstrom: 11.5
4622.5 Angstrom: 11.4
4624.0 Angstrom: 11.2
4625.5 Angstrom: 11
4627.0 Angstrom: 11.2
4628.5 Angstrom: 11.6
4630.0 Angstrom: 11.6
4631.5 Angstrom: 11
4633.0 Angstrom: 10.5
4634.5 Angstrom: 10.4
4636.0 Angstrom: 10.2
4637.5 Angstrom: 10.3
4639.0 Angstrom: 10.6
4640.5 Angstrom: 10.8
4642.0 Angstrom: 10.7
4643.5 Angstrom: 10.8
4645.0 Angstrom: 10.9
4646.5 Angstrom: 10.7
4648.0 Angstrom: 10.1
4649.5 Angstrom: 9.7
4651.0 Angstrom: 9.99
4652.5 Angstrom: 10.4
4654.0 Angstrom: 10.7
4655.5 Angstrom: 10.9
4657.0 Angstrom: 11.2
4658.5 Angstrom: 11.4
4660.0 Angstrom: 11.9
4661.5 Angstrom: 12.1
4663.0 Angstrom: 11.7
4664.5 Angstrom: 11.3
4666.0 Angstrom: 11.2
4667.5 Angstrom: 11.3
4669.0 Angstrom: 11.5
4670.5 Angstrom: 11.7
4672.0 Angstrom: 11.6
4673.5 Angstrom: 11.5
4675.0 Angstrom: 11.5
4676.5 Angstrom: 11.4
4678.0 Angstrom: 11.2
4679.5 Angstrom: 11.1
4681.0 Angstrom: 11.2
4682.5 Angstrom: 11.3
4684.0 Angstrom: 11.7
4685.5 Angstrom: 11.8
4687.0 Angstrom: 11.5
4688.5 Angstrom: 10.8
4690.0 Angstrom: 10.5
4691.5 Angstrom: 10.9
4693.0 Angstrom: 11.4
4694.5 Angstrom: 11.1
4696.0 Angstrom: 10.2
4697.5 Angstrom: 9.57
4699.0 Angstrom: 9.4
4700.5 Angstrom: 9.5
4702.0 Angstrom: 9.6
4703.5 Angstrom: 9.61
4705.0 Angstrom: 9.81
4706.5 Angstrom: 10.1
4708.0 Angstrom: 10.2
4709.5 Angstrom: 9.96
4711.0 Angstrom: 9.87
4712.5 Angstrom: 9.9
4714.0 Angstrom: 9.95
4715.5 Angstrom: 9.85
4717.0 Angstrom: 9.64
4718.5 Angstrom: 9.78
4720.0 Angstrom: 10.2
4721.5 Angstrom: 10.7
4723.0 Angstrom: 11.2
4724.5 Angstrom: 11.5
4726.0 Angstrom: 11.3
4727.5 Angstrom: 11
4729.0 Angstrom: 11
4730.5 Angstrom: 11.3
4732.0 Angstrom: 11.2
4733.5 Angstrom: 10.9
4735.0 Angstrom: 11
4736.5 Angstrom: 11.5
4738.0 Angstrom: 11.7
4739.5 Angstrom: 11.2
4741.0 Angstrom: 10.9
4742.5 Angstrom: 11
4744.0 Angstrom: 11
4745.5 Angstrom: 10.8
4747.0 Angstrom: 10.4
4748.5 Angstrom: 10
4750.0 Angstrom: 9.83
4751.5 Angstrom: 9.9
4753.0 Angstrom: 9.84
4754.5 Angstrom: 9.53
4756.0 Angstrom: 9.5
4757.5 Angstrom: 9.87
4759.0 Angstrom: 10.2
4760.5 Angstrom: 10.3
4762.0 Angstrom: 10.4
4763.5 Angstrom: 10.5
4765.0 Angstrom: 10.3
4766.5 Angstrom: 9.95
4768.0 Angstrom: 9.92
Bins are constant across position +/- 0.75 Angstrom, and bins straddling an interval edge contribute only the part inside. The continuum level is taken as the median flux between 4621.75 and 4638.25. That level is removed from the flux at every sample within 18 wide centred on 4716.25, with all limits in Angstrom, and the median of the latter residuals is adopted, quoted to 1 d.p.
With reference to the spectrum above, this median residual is -1.0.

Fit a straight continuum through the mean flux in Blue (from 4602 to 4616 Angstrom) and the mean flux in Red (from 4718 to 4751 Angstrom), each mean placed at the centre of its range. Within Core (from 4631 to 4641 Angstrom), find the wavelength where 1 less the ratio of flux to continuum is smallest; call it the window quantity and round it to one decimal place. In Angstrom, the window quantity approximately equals 4631.5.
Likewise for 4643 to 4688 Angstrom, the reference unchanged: 4661.5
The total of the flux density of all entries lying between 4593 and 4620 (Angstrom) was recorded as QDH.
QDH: 204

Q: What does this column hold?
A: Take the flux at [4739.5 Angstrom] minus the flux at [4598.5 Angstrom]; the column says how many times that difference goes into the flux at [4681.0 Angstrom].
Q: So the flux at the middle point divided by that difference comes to 12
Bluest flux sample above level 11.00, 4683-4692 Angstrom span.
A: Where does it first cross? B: 4684.0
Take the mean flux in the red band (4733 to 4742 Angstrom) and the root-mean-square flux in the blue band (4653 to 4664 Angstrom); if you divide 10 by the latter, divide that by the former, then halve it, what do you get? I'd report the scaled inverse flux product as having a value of 0.039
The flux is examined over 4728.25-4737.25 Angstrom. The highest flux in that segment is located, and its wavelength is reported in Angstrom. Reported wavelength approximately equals 4736.5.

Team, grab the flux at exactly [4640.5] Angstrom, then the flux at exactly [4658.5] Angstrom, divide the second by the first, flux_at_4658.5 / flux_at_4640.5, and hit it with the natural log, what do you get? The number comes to 0.05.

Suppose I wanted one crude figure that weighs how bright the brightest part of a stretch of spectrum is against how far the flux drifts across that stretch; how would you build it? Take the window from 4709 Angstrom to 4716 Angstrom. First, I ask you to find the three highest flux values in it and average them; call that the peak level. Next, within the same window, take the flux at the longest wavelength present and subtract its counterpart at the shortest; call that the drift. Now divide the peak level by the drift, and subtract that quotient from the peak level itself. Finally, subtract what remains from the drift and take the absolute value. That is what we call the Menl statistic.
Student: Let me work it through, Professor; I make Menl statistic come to 100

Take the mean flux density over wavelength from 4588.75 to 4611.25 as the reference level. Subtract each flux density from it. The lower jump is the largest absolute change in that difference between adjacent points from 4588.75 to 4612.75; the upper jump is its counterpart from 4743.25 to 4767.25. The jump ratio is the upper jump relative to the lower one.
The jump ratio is 0.50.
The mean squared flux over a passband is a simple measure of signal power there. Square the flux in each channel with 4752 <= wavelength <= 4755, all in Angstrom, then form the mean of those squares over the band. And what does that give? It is 94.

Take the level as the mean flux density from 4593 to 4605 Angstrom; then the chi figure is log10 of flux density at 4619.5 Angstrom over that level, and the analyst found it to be 0.020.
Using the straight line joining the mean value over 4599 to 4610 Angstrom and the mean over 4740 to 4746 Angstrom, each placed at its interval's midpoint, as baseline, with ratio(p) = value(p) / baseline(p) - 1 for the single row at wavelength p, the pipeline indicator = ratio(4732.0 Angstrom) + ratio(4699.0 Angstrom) -0.13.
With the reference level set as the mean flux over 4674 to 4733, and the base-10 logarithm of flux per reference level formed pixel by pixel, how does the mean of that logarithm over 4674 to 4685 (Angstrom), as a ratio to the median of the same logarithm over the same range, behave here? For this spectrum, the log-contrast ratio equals 1.1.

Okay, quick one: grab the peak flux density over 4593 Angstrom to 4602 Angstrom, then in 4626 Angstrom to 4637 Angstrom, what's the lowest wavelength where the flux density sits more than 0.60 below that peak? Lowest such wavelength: 4636.0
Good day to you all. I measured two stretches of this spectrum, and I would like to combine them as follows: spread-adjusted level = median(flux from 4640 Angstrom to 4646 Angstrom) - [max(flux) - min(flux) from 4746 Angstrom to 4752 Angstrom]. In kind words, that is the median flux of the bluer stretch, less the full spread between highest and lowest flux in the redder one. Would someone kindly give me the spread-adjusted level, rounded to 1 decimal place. 10.2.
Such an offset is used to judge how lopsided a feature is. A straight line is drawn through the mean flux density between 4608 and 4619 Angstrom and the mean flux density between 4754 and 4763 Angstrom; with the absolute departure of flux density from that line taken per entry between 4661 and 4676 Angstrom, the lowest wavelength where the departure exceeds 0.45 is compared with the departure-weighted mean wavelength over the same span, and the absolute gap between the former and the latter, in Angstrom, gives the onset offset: 6.7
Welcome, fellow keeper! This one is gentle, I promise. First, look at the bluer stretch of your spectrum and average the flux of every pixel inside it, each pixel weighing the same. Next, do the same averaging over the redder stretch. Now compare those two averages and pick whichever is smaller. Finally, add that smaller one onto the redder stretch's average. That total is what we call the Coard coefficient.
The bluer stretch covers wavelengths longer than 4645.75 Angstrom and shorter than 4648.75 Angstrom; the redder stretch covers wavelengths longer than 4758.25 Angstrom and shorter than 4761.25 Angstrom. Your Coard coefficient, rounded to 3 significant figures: 20.5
